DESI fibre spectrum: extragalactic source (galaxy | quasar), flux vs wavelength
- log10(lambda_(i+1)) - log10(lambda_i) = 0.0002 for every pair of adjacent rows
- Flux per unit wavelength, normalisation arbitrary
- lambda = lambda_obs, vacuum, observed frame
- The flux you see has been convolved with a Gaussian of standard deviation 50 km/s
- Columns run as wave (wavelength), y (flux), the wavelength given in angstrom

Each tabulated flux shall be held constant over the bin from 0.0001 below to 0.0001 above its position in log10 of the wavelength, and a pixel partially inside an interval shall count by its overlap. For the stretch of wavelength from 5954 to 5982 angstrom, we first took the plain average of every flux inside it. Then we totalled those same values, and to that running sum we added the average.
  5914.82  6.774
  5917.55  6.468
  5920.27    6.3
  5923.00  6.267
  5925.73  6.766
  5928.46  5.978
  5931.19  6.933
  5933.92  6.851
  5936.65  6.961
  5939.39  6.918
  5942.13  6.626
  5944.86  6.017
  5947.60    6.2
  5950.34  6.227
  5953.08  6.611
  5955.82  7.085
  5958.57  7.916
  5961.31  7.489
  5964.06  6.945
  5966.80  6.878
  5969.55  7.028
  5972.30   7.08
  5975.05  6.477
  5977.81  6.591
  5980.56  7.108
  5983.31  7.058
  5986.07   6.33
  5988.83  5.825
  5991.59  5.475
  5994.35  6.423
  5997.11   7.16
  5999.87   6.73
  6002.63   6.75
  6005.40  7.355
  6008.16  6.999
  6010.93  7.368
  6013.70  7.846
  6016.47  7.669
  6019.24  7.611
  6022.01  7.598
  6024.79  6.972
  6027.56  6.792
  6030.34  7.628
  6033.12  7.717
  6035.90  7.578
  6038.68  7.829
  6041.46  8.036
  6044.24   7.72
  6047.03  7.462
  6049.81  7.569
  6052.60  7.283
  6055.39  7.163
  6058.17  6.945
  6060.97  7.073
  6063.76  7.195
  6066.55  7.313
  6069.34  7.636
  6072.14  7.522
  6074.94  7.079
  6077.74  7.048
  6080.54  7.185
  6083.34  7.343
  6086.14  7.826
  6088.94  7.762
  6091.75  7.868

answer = 78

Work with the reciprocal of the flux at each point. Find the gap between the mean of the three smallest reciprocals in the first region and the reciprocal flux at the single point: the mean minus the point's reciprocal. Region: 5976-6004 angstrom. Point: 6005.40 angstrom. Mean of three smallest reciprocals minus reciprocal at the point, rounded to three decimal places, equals 0.005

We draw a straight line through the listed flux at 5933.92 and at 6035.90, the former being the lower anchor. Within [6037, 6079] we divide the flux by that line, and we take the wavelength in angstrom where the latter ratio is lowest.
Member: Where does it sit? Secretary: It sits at 6077.74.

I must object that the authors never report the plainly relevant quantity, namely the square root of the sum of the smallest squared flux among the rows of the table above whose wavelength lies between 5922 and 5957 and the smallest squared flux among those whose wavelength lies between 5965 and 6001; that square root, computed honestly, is 8.1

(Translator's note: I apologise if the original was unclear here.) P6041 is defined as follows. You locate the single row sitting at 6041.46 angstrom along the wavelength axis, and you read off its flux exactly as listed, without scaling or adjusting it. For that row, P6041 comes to 8.036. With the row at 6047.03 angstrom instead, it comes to 7.462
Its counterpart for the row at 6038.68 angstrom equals 7.829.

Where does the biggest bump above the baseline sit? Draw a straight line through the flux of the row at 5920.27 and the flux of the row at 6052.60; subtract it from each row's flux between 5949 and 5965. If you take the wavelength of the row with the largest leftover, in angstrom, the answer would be 5958.57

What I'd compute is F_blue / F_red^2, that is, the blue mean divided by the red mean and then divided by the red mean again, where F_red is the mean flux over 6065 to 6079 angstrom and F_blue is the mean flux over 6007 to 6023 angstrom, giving 0.140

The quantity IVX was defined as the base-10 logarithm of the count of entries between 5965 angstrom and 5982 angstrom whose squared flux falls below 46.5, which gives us 0.3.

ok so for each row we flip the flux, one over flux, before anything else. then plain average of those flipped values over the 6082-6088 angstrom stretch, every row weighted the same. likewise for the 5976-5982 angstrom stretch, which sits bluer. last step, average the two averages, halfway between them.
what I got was 0.139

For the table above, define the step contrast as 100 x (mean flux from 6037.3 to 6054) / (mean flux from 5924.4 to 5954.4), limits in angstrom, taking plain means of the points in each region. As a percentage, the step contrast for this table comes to 117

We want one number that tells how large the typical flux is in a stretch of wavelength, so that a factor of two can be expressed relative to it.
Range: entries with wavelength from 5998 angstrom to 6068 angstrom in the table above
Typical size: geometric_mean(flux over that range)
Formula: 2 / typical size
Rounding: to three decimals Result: 0.272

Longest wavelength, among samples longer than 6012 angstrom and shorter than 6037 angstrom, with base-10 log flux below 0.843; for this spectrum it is 6027.56 angstrom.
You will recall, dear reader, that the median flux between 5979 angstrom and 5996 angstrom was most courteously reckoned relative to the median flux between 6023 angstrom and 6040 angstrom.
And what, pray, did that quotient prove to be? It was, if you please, 0.84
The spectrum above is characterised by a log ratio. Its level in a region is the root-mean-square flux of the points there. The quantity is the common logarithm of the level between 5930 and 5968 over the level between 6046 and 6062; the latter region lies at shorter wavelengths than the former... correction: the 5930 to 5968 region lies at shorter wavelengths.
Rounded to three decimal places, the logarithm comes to -0.025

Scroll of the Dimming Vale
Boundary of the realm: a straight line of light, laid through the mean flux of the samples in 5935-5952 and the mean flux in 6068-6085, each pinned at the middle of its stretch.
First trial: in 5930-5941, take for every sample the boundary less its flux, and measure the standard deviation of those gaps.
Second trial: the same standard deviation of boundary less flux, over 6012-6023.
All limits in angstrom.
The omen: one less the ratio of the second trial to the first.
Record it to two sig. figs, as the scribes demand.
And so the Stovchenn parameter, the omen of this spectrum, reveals -1.8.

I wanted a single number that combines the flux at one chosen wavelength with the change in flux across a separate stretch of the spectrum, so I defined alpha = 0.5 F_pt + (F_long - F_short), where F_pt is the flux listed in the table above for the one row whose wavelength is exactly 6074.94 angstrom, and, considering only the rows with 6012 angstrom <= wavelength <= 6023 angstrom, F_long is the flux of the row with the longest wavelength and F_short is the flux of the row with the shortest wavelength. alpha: 3.29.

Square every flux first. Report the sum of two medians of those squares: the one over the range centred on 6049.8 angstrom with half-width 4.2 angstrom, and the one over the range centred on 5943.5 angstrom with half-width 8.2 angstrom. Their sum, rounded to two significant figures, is 97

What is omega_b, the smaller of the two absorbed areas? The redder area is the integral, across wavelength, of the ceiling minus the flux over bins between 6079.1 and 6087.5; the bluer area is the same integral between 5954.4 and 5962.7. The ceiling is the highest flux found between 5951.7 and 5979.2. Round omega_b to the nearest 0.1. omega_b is 3.5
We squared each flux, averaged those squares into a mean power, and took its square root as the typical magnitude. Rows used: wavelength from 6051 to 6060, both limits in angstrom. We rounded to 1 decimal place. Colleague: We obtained 7.1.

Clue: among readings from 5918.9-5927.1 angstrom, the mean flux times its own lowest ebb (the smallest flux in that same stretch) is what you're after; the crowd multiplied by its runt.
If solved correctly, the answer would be 40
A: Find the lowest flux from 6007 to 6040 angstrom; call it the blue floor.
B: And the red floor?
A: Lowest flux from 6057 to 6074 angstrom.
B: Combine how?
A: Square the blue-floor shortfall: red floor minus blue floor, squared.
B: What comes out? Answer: 0.0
